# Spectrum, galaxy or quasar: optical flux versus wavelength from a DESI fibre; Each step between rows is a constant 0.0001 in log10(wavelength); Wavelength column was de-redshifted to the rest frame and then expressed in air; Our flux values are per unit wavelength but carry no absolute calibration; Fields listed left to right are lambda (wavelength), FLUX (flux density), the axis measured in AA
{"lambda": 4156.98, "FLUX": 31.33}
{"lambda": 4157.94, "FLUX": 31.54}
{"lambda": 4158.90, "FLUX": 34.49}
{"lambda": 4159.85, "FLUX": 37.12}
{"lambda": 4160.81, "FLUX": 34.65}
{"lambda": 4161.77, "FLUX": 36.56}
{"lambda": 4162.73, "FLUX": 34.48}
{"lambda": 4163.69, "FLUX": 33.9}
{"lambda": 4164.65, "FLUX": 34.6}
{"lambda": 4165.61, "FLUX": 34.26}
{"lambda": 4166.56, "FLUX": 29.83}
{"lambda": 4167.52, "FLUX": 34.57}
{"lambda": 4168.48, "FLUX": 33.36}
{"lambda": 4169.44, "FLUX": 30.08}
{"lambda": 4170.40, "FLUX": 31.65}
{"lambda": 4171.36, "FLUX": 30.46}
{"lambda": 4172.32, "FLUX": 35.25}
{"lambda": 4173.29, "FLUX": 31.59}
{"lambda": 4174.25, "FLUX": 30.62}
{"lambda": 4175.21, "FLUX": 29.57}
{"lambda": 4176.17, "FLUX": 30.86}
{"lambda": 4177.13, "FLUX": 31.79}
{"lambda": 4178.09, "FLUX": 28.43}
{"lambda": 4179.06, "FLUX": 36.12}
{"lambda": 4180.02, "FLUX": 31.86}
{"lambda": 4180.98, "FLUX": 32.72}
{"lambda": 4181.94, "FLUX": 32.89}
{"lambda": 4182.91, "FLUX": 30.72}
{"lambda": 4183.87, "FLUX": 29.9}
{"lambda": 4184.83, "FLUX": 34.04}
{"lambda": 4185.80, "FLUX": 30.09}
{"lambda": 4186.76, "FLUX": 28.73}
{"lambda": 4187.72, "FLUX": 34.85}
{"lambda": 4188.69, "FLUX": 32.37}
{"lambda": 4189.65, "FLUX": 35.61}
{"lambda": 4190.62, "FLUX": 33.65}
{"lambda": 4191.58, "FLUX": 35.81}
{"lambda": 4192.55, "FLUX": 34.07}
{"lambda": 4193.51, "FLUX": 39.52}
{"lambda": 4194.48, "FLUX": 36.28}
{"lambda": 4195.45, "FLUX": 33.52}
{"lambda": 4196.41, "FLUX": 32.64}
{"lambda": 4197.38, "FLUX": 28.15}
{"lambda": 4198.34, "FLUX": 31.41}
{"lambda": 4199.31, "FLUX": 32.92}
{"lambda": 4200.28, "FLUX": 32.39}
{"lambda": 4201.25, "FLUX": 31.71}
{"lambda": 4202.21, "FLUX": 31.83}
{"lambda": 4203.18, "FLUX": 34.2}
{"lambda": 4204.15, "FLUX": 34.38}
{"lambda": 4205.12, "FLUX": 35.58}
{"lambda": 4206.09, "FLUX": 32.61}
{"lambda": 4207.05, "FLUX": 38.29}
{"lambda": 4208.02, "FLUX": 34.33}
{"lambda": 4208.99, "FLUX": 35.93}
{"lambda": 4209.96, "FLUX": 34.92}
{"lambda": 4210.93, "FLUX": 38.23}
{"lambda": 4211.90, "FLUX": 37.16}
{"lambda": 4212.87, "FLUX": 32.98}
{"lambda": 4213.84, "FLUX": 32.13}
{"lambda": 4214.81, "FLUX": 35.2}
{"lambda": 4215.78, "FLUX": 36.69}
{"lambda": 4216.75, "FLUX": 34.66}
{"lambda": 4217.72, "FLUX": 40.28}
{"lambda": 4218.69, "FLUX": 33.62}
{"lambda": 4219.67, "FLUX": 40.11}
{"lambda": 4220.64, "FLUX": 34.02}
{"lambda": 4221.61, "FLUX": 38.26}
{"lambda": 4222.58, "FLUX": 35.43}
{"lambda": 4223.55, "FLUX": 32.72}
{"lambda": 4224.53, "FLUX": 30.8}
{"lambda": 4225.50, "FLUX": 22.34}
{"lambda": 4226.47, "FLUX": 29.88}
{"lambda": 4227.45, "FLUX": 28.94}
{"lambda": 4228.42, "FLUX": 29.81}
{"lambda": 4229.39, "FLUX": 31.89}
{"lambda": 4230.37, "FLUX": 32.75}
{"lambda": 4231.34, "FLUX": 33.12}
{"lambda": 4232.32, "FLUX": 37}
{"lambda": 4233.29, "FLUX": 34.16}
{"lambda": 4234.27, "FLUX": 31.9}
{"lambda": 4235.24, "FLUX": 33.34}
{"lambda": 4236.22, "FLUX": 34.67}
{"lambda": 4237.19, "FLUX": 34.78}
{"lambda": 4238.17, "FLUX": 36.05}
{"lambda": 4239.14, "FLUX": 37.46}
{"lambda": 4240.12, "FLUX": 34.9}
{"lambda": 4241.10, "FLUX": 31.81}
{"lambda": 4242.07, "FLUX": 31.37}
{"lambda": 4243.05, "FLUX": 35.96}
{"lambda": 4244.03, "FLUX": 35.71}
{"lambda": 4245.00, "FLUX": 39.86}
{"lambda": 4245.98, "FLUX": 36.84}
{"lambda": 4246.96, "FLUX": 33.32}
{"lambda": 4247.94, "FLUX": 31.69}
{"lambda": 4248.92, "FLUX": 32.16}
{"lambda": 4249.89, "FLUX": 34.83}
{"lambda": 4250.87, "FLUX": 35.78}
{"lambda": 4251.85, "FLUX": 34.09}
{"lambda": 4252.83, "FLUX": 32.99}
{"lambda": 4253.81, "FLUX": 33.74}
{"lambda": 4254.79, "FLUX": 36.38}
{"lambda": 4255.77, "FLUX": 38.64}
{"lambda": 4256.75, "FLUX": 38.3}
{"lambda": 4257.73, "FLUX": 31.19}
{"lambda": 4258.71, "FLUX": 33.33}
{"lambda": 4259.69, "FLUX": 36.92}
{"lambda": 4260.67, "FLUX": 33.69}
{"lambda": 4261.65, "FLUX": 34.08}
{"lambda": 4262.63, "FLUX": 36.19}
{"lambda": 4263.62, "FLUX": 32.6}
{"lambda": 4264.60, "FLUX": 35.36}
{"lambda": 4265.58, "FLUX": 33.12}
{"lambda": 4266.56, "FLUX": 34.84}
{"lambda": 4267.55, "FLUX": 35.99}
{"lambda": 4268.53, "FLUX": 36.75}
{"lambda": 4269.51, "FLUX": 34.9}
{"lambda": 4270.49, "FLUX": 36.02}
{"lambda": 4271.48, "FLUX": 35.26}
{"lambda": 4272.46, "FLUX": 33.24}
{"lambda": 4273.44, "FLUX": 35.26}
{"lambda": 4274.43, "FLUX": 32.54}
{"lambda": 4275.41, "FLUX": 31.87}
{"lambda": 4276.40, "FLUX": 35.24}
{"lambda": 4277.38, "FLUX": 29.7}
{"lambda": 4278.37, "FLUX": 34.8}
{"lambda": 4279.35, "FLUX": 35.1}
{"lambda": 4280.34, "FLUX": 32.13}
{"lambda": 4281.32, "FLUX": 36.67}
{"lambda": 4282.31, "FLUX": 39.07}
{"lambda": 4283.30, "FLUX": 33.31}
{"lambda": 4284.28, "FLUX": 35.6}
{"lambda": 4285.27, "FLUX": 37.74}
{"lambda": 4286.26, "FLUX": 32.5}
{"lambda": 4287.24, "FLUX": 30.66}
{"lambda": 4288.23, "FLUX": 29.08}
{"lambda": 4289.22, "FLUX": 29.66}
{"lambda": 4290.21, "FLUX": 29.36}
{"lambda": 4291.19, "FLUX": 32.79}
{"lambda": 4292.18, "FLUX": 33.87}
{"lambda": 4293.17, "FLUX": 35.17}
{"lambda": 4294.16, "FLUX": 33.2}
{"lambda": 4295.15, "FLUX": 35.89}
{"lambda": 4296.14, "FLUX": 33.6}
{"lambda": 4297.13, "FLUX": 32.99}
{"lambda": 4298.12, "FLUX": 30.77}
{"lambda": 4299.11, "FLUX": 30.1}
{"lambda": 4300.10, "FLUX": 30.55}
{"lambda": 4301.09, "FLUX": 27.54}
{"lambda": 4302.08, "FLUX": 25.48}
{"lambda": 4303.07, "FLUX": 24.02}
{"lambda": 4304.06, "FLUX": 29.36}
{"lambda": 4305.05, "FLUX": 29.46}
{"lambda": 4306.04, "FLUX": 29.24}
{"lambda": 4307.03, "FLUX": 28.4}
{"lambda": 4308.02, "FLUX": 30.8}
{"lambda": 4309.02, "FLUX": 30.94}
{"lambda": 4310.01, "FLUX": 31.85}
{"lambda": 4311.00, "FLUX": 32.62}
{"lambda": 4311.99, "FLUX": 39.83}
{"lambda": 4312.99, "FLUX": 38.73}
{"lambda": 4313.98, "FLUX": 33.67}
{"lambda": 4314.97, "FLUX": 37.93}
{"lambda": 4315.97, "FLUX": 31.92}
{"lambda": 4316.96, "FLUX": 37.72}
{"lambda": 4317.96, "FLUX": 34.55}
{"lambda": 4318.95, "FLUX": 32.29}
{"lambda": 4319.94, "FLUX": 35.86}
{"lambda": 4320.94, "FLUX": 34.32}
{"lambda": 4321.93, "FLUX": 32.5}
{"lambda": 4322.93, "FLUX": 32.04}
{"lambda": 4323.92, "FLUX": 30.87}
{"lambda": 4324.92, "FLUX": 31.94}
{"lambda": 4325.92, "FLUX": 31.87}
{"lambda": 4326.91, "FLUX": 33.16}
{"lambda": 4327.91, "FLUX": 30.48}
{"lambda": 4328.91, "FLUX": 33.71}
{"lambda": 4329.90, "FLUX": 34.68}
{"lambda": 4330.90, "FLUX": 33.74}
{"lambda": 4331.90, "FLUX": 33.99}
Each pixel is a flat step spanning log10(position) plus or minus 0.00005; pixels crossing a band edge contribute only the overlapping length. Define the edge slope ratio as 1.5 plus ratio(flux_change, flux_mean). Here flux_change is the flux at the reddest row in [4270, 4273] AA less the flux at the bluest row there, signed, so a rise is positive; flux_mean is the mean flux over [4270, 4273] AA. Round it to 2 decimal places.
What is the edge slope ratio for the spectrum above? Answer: 1.42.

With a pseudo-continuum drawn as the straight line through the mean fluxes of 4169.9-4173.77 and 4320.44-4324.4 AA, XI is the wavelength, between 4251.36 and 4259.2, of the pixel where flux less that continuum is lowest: 4257.73 AA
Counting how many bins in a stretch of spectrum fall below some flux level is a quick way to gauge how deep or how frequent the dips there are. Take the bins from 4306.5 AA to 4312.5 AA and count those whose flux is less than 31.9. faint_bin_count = 4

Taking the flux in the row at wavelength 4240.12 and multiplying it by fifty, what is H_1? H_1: 1745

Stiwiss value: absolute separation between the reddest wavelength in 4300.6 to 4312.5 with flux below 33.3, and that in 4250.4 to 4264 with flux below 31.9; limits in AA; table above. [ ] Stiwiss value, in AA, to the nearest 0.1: 53.3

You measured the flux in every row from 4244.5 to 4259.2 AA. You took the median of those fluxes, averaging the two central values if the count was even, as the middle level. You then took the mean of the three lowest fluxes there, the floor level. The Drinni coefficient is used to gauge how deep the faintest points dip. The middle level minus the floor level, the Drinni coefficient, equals 2.4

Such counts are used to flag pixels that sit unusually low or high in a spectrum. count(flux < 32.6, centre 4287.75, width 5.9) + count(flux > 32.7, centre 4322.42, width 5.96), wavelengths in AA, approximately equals 7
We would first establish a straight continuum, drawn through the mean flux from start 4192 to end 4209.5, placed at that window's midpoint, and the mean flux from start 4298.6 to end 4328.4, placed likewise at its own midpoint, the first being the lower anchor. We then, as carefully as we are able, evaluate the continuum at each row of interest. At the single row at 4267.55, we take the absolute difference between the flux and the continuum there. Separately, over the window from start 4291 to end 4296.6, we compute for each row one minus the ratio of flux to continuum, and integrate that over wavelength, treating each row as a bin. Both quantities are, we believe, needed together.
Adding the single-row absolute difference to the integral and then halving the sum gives 1.5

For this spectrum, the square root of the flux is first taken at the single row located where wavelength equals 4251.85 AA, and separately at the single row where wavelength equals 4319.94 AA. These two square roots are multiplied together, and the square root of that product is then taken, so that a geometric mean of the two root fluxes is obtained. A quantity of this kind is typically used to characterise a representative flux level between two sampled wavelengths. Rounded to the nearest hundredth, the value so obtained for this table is 5.91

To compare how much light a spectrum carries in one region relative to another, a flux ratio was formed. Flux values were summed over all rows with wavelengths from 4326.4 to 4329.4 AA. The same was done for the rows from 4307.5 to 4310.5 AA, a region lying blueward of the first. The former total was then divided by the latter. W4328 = 1.04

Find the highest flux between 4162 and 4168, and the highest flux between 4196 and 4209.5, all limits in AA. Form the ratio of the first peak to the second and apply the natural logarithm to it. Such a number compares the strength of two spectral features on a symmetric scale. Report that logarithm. -0.10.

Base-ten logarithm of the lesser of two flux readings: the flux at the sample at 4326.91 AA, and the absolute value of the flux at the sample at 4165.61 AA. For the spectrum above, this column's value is 1.521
